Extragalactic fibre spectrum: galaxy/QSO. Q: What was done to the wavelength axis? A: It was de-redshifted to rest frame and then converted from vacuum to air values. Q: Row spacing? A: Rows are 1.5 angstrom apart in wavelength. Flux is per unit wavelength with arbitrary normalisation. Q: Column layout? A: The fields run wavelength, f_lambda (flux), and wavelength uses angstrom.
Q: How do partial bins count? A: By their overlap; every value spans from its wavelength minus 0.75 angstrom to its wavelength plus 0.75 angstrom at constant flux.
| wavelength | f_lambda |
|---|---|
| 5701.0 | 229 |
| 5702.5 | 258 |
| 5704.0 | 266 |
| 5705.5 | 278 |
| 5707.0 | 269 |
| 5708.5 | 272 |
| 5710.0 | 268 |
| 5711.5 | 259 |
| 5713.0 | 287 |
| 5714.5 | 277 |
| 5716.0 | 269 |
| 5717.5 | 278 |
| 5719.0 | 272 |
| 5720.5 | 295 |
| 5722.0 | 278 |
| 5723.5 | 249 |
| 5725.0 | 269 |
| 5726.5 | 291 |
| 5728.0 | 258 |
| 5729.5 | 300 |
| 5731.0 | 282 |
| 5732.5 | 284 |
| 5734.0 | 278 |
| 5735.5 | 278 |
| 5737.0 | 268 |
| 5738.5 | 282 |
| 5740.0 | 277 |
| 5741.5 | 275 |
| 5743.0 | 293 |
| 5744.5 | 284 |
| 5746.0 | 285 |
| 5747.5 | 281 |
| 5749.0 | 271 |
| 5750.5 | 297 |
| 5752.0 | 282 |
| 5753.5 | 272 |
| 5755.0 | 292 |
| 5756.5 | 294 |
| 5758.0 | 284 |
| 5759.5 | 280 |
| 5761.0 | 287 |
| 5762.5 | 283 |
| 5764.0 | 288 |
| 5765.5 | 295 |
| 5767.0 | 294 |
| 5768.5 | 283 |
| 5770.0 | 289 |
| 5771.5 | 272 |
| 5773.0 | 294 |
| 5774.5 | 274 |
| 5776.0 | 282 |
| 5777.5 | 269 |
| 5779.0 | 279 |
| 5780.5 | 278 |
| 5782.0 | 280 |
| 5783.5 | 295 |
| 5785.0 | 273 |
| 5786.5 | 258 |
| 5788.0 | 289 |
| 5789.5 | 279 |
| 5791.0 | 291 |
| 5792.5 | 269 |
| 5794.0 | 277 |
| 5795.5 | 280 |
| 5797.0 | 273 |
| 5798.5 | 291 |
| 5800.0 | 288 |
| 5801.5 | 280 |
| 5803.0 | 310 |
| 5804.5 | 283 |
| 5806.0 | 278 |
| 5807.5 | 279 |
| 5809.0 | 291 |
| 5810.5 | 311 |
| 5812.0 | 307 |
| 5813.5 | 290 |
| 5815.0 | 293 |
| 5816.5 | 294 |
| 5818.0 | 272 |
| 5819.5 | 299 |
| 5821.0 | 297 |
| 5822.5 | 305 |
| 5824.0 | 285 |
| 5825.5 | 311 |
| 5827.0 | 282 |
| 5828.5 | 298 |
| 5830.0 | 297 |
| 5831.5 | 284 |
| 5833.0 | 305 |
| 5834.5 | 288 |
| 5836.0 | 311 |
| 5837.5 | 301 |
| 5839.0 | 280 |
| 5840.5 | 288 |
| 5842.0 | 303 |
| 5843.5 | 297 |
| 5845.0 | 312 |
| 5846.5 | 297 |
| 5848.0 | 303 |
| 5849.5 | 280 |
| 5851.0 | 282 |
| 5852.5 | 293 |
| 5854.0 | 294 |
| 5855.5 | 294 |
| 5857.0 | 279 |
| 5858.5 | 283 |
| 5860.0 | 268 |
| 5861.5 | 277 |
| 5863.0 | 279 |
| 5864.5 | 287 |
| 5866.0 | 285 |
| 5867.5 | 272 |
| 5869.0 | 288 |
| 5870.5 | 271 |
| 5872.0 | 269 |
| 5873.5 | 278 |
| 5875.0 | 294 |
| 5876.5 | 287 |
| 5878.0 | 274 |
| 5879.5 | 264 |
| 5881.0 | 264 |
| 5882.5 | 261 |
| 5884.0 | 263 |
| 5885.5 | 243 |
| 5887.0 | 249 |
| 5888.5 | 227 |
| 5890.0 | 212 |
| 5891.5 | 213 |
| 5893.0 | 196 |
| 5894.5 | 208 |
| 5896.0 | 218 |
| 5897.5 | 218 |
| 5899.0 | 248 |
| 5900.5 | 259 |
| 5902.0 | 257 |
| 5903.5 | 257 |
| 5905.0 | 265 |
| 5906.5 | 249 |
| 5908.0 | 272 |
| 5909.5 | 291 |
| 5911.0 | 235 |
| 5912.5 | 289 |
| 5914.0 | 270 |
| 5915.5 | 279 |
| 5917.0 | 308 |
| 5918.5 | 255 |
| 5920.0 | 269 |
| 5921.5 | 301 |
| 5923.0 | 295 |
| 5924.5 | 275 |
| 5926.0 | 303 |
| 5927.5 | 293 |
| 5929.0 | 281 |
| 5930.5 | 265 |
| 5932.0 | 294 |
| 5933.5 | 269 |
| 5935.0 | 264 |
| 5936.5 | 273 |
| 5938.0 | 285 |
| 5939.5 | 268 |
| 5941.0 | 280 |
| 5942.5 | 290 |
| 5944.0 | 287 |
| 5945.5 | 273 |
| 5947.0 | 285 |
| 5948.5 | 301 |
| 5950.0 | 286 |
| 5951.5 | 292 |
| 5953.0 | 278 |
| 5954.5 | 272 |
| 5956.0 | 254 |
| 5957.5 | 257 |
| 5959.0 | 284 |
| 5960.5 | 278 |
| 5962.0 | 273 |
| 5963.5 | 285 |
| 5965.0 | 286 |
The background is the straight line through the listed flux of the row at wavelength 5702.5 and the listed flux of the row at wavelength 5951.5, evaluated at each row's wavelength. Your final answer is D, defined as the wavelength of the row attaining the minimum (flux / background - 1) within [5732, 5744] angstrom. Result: 5737.0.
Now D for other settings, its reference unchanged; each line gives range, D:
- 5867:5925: 5893.0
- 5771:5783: 5777.5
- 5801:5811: 5806.0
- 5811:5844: 5818.0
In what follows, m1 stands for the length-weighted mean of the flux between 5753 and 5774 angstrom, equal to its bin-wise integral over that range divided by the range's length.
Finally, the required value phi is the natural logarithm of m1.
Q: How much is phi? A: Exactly 5.66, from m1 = 286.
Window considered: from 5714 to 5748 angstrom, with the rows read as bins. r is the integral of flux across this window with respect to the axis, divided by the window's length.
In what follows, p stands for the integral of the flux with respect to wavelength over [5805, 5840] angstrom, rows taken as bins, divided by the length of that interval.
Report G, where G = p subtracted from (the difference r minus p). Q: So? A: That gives -309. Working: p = 294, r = 278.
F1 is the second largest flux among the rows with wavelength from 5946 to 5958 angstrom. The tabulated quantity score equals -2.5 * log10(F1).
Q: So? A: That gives -6.16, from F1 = 292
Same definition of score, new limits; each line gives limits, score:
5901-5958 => -6.20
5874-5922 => -6.20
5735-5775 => -6.17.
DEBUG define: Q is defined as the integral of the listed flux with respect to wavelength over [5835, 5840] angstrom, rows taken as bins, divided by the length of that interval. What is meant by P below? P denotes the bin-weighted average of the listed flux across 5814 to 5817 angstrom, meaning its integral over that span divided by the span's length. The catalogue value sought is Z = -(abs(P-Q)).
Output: -3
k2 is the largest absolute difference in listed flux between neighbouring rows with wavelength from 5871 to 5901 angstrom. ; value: 30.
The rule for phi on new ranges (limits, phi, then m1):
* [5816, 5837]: 5.69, 295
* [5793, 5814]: 5.66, 288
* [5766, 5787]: 5.64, 280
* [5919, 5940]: 5.64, 281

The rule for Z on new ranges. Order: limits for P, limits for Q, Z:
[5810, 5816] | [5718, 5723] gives -20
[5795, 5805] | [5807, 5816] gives -9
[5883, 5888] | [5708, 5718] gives -22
